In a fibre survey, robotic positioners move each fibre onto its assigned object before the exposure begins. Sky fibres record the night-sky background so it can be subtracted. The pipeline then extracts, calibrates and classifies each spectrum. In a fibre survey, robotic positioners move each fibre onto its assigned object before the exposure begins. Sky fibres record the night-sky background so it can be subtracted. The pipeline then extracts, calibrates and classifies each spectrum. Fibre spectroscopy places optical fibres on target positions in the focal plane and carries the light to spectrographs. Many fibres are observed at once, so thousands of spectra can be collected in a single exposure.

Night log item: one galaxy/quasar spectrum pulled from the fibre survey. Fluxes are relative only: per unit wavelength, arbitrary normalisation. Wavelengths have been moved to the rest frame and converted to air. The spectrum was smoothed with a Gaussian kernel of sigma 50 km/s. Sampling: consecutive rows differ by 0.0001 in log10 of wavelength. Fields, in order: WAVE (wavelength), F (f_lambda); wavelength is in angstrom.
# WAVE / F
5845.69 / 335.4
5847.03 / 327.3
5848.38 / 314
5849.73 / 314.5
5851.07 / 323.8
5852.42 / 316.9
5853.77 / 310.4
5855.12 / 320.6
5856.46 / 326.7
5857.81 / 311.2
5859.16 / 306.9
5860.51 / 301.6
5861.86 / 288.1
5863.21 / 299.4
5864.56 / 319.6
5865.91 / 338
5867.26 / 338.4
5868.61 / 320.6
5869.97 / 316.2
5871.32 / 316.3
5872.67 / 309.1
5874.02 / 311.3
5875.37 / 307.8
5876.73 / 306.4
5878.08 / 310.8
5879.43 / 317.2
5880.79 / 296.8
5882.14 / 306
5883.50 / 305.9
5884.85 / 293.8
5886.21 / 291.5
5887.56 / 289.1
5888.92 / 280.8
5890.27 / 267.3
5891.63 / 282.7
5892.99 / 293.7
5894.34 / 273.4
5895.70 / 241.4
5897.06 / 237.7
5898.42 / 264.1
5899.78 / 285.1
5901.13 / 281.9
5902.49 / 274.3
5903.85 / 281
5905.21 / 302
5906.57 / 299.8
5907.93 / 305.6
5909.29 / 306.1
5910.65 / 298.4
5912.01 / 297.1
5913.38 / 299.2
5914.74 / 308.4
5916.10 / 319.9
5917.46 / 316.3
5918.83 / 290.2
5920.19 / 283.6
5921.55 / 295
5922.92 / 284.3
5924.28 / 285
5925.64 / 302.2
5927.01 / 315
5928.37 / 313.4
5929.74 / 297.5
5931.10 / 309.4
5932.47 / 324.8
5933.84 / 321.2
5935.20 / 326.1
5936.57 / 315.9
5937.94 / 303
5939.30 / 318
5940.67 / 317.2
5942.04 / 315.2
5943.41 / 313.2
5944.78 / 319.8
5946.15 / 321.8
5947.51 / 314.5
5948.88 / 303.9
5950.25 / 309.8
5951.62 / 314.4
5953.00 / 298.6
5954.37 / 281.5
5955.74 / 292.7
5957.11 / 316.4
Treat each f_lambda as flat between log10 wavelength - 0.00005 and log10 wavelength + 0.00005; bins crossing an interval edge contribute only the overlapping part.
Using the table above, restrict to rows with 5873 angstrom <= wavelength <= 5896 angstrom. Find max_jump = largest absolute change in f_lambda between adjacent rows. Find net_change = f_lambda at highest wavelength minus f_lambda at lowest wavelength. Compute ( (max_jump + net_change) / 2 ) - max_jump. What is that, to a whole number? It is -51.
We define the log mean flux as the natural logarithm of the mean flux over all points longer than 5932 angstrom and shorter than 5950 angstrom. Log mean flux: 5.76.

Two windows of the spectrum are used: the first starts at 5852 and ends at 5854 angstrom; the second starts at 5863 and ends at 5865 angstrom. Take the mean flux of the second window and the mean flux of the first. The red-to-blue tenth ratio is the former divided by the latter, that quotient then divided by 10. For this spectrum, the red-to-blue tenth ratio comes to 0.099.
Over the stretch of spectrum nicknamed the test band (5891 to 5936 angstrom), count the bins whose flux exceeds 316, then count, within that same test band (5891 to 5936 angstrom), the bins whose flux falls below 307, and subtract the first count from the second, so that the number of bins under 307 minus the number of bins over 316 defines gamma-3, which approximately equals 19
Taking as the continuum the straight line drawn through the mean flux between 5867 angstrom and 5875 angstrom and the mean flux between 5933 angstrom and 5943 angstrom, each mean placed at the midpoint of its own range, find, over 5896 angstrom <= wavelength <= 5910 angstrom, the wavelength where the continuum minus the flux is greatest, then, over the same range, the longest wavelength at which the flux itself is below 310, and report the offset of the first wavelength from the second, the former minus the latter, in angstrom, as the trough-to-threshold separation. -12.2 angstrom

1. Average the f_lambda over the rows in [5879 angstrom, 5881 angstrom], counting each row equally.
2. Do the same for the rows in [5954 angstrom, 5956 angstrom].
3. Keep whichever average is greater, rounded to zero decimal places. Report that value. 307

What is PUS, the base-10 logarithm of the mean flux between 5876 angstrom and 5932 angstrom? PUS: 2.47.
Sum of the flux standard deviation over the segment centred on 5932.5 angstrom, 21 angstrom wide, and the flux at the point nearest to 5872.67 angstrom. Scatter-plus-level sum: 322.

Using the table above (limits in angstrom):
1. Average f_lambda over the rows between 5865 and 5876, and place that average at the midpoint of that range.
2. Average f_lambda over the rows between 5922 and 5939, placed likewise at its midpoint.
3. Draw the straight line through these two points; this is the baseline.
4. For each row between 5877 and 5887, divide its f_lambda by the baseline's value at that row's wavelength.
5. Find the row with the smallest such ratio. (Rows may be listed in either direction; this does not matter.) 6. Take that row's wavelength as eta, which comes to 5886.21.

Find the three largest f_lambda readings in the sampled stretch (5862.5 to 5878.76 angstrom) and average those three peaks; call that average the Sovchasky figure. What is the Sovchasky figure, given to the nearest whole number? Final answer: 332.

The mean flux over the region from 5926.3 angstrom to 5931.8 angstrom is 309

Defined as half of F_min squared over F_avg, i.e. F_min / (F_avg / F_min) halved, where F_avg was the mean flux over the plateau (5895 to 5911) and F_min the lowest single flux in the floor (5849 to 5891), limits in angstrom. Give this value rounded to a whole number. 127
